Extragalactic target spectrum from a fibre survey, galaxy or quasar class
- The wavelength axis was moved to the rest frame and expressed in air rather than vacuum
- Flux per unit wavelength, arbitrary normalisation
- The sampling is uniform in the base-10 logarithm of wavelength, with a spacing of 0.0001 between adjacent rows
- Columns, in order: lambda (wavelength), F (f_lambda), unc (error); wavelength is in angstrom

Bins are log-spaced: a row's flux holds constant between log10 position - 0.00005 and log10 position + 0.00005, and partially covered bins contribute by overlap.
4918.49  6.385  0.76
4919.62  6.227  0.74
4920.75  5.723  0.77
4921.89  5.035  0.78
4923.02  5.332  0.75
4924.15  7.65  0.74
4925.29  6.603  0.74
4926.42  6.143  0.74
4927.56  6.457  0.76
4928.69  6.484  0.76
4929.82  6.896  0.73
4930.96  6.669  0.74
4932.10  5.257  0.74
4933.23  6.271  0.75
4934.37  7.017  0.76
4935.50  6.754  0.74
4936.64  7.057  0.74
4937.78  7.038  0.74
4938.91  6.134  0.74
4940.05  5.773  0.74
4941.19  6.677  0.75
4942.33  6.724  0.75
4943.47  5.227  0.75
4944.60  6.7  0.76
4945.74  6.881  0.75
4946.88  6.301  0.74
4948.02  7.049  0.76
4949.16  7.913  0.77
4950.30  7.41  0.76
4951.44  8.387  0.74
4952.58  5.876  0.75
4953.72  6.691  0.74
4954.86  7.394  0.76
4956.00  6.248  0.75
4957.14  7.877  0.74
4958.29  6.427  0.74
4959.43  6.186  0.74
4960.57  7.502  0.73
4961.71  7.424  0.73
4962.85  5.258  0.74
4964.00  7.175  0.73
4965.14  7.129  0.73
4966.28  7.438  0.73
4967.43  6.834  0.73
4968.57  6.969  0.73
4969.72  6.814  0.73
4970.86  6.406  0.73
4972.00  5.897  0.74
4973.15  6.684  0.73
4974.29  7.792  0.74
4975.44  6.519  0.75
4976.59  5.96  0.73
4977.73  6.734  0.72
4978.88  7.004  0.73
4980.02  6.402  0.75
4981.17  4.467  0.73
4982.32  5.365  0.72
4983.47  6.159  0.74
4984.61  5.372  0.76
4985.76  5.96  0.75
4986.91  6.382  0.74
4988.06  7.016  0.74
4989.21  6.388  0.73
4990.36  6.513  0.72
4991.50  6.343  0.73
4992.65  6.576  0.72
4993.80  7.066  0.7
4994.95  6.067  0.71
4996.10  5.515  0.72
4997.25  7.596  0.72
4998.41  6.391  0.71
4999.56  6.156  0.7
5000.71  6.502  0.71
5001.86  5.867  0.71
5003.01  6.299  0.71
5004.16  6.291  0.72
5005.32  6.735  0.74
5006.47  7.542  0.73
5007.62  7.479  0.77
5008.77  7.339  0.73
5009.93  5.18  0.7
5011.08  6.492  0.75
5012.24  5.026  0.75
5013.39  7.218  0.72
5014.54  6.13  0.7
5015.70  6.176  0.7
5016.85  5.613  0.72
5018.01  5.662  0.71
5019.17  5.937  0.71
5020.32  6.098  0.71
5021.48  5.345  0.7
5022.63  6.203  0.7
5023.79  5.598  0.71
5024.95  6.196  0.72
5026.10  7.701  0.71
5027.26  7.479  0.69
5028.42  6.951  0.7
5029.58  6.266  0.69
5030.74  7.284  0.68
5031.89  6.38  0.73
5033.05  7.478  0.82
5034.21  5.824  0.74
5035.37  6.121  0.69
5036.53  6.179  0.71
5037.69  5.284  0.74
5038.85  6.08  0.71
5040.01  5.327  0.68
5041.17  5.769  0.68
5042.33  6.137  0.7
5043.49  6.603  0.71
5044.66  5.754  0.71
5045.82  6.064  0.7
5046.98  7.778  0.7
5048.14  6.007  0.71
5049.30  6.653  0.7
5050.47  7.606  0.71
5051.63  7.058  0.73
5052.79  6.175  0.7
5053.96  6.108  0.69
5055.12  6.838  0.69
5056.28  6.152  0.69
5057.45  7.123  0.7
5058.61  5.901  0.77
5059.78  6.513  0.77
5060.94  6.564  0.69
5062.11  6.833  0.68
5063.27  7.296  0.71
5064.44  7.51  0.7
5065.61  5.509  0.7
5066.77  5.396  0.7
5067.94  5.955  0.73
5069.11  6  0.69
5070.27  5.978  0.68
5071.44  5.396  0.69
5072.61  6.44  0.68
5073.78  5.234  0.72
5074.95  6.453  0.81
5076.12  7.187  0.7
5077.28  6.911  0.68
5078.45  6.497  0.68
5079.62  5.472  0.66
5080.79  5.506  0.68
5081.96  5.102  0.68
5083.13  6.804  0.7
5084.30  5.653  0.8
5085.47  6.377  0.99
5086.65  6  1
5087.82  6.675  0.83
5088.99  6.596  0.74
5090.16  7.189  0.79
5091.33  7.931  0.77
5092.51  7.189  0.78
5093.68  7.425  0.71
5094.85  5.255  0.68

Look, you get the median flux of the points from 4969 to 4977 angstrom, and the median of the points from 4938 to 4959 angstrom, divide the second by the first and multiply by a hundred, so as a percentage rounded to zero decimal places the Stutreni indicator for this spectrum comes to 103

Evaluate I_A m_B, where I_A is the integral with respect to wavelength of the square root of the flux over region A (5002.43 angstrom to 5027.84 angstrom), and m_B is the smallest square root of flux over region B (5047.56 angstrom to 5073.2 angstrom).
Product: 148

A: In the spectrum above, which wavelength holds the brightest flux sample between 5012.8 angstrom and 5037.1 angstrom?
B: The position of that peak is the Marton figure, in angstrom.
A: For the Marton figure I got 5026.10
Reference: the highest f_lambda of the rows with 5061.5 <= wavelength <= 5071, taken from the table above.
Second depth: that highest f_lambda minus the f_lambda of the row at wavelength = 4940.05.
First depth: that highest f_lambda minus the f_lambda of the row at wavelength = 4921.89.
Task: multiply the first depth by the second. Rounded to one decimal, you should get 4.3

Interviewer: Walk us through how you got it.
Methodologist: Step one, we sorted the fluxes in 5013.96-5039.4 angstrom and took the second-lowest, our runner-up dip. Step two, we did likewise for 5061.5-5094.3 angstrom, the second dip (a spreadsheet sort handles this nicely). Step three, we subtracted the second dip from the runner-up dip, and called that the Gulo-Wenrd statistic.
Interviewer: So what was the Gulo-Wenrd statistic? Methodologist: 0.1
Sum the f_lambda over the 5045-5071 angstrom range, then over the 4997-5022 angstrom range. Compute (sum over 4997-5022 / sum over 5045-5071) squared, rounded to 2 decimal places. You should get 0.95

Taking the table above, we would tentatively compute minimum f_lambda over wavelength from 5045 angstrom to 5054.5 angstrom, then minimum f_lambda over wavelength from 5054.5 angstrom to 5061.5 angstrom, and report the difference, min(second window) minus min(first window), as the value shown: -0.11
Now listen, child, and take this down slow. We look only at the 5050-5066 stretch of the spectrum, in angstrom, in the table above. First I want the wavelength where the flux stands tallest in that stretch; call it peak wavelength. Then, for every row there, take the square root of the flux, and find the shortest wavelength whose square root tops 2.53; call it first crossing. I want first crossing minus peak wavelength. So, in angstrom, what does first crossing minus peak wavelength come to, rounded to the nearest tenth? 0.0 angstrom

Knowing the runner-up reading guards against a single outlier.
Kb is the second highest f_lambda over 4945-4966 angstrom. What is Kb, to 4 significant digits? 7.913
